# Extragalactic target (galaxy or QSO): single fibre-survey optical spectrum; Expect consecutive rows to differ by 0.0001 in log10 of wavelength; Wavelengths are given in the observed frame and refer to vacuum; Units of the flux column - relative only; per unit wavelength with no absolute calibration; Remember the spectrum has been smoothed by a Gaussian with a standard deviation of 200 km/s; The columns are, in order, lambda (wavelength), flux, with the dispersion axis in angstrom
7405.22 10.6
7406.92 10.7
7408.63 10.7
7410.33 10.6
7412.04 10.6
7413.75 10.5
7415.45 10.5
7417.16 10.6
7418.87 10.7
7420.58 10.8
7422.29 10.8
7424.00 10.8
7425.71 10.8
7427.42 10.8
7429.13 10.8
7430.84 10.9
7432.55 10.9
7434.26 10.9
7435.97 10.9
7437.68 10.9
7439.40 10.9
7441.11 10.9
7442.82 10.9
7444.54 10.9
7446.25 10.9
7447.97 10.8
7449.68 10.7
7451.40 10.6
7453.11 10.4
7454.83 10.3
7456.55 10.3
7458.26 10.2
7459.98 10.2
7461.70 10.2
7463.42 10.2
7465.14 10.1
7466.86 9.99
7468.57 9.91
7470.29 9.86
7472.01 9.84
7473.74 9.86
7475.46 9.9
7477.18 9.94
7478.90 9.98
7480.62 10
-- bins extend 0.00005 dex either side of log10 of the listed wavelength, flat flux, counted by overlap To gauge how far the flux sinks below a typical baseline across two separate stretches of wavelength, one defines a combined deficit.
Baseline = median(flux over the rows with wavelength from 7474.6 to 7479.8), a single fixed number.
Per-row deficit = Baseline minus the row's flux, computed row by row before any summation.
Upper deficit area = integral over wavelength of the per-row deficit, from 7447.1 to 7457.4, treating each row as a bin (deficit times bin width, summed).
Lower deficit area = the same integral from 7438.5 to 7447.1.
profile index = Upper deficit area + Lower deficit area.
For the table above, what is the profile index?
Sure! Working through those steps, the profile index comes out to -14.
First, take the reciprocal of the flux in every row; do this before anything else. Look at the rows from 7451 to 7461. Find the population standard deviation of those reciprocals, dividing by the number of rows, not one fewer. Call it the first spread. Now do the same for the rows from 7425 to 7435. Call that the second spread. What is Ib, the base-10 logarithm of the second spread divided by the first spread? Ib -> -0.5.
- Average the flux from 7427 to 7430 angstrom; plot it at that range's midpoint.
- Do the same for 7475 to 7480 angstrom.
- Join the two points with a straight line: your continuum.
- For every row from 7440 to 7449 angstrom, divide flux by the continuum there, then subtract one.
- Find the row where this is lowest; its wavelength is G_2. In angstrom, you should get 7441.11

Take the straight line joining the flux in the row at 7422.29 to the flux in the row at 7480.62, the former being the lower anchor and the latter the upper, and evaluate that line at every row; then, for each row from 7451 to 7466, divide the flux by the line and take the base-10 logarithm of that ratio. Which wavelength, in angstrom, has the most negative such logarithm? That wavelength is 7465.14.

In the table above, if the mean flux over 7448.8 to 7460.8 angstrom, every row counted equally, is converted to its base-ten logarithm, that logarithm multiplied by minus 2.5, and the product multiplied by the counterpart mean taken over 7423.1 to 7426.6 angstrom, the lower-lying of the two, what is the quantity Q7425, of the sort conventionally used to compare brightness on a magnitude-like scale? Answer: -27.44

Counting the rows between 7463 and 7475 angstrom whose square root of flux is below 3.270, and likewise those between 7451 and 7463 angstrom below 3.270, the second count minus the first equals 0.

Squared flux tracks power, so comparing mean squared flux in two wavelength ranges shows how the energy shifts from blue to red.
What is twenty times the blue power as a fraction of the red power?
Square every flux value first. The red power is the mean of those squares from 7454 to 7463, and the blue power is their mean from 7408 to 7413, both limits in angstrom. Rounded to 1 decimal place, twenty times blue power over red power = 21.6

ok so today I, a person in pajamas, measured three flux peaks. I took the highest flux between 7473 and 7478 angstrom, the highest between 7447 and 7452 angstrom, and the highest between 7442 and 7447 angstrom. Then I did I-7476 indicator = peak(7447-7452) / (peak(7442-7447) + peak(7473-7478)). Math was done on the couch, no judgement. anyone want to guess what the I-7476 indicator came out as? 0.518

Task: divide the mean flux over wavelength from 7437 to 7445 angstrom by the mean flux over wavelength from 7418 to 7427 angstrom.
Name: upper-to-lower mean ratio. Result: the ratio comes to 1.01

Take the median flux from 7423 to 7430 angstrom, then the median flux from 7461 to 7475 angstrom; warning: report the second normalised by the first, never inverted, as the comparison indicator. 0.921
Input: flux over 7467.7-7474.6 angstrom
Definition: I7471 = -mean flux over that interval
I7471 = -9.9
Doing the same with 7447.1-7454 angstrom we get -10.6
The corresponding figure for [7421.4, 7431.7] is -10.8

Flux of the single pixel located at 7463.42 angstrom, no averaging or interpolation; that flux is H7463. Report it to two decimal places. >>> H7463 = 10.20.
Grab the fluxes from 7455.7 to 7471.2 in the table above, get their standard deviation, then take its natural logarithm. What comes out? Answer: -1.9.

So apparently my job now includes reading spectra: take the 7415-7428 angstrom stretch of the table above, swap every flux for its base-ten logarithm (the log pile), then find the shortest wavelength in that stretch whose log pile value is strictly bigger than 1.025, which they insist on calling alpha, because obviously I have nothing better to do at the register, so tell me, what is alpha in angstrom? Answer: 7417.16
